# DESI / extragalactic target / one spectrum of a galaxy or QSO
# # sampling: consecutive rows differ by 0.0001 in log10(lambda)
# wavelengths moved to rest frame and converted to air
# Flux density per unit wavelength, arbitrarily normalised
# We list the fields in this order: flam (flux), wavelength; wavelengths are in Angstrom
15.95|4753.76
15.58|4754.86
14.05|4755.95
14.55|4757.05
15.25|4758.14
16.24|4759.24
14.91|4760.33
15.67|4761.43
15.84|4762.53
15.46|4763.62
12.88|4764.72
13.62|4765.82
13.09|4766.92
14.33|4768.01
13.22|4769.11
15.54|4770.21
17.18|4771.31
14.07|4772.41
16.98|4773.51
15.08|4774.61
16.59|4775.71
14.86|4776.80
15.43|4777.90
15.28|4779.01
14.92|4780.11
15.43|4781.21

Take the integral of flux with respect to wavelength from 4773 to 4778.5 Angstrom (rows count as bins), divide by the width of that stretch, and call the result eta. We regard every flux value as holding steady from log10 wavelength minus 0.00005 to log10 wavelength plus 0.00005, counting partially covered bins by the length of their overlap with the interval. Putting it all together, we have 15.8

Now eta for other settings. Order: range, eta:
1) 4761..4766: 14.7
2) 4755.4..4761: 15.0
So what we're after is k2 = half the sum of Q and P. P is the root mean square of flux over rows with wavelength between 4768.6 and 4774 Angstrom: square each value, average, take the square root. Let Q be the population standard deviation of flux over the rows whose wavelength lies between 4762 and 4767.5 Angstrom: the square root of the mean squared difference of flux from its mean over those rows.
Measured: 8.35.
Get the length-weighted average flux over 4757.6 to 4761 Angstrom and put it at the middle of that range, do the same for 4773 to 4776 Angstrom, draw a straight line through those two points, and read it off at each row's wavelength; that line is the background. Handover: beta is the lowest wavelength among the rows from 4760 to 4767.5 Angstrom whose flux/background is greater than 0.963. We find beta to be 4761.43 Angstrom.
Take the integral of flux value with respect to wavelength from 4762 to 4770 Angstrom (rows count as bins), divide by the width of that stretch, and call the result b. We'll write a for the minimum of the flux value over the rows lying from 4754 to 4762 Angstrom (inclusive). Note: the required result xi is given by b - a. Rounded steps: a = 14.05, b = 14.1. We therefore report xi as 0.1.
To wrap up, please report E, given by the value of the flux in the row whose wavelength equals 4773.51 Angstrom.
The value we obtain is 16.98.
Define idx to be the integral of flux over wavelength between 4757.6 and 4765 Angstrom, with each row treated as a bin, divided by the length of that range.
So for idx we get 15.3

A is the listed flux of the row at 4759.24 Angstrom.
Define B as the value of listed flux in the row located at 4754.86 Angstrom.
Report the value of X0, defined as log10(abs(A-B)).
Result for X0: -0.2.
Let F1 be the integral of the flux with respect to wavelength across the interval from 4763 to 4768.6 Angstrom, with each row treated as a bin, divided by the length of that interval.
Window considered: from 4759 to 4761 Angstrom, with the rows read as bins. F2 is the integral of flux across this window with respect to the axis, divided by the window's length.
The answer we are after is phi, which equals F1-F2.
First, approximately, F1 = 13.9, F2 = 15.5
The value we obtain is -1.6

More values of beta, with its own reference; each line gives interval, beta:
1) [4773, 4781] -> 4773.51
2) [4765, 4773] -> 4770.21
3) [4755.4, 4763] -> 4758.14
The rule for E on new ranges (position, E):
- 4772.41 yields 14.07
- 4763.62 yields 15.46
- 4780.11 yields 14.92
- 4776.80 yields 14.86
